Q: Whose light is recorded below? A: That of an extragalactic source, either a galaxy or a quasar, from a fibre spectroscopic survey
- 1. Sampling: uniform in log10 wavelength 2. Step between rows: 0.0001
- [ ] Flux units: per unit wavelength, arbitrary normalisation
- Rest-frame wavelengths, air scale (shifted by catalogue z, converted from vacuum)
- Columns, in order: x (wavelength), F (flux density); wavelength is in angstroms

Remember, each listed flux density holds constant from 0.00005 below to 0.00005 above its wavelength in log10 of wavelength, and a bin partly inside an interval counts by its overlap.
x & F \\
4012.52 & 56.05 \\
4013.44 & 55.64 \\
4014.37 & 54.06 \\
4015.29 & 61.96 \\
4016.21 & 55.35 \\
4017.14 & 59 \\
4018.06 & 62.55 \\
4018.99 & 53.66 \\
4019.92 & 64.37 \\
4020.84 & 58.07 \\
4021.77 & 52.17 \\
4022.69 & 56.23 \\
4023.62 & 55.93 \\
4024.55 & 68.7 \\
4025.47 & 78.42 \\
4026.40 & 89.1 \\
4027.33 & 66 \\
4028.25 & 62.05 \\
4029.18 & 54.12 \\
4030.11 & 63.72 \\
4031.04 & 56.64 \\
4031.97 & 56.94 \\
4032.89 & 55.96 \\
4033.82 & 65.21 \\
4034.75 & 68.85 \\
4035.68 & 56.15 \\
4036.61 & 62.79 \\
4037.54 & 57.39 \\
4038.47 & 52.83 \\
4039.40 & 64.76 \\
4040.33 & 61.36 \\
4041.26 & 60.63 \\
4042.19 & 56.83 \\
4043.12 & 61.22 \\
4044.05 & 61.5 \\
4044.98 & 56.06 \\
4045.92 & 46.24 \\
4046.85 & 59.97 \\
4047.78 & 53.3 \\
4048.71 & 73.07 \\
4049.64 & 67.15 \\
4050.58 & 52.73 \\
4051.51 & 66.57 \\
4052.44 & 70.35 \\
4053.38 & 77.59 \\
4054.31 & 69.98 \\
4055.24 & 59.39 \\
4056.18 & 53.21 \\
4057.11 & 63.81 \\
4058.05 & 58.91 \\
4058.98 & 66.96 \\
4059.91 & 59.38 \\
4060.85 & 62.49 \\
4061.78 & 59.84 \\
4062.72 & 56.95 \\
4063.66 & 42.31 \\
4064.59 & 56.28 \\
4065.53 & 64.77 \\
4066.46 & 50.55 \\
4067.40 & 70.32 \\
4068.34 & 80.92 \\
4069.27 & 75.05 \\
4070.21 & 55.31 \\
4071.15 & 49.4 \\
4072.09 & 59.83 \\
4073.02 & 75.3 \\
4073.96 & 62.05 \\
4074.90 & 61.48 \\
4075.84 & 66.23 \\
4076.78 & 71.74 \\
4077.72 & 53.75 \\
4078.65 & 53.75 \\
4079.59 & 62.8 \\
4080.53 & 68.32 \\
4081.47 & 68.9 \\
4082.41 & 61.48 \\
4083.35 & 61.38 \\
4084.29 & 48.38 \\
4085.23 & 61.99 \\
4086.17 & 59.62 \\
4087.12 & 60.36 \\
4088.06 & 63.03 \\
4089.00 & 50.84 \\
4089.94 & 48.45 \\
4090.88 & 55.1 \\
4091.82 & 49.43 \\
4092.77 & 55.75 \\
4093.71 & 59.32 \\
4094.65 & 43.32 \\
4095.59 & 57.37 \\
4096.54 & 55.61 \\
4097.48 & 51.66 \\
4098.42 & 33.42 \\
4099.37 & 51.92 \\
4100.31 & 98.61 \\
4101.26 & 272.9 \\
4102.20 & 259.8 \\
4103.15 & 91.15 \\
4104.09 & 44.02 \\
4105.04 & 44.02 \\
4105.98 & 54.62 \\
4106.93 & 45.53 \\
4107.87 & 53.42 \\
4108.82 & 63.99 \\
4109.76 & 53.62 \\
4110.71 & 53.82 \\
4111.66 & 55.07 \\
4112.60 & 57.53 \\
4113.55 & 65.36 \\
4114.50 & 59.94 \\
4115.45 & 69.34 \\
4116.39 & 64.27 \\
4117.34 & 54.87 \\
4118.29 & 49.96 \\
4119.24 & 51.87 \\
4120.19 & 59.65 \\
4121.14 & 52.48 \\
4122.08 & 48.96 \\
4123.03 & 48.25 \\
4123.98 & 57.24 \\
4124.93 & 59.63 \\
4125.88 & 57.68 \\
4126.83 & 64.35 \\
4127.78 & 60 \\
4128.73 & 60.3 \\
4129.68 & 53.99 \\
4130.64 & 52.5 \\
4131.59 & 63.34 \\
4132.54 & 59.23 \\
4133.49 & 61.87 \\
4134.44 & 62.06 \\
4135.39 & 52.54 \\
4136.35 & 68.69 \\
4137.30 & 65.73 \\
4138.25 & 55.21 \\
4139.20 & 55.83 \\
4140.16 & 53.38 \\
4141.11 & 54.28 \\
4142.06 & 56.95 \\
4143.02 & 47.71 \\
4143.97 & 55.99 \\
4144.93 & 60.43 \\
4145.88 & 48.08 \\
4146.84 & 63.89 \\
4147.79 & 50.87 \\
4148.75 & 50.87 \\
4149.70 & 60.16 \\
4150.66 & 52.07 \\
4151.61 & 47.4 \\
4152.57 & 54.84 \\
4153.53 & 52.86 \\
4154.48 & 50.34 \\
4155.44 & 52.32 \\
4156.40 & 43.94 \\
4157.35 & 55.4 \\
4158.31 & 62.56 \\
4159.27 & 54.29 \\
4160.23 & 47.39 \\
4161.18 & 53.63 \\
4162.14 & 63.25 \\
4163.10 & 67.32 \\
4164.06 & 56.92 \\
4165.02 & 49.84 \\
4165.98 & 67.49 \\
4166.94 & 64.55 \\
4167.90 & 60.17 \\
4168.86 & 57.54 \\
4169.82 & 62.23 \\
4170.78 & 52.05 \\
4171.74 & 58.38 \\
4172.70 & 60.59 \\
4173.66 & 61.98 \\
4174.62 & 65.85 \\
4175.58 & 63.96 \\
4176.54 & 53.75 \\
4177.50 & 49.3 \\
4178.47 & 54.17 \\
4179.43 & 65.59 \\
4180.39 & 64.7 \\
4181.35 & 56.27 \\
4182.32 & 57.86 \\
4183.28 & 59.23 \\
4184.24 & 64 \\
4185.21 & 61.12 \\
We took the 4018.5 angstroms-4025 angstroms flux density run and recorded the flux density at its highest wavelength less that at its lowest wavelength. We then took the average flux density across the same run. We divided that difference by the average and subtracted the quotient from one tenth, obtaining -0.16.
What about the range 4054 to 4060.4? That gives 0.27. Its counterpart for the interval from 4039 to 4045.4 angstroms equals 0.24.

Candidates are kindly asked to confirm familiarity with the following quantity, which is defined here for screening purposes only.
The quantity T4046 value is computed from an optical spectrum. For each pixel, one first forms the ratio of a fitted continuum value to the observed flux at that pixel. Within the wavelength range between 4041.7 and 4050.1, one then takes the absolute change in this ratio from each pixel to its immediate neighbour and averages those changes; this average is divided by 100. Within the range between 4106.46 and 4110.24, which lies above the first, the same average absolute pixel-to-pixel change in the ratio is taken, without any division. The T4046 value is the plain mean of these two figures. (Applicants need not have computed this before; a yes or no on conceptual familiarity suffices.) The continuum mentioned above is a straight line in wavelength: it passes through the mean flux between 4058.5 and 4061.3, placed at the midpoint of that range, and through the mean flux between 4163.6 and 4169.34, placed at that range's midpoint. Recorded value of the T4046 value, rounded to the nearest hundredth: 0.10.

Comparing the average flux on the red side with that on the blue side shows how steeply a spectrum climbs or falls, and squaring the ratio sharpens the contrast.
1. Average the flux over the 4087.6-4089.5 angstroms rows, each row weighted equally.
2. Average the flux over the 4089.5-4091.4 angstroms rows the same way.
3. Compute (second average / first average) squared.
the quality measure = 0.83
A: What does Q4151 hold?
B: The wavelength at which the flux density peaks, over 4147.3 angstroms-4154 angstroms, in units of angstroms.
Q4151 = 4149.70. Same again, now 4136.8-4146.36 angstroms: 4137.30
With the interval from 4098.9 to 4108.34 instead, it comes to 4101.26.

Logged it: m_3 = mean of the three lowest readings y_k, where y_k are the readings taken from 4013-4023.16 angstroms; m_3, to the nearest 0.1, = 53.3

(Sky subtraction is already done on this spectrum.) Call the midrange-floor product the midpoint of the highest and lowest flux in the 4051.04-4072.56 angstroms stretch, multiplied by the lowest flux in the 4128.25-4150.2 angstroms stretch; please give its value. 2940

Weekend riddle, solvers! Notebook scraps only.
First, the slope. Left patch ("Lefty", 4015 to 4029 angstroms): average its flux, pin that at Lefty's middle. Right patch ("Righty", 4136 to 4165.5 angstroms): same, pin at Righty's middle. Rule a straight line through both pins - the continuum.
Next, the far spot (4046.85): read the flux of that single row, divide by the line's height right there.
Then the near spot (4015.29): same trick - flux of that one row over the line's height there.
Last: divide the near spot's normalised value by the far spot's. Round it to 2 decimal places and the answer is 1.00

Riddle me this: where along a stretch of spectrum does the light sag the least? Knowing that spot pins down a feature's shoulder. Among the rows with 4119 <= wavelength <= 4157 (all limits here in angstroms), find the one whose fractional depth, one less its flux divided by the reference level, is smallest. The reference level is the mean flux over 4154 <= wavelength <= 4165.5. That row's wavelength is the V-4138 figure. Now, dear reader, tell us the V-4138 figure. 4136.35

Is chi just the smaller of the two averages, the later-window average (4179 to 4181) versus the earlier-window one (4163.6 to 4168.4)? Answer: 59.8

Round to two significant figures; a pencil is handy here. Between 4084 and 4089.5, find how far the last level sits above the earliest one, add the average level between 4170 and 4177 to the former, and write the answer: 62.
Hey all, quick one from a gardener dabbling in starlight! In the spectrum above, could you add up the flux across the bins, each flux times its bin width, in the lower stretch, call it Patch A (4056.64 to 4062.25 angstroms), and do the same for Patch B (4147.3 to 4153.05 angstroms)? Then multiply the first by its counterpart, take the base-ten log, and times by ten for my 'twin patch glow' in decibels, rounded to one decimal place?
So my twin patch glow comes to 50.2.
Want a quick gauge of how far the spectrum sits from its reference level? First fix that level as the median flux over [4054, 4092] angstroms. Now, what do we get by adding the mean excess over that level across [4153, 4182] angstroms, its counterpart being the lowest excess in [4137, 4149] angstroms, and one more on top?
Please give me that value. -14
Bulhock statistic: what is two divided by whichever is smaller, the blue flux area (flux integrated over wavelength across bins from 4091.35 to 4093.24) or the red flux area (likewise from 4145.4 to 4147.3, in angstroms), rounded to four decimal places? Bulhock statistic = 0.0202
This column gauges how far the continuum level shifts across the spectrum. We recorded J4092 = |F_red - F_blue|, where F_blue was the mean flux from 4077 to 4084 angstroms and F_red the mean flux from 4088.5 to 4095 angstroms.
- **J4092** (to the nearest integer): 10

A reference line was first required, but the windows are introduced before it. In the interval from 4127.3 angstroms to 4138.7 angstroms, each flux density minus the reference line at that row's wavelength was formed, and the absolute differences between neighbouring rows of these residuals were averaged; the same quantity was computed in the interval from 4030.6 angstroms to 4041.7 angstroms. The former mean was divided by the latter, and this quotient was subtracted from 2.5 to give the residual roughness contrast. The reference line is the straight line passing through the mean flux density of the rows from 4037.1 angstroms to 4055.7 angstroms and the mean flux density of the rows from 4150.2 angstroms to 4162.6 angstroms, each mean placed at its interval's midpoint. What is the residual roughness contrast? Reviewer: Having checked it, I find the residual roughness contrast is 1.4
